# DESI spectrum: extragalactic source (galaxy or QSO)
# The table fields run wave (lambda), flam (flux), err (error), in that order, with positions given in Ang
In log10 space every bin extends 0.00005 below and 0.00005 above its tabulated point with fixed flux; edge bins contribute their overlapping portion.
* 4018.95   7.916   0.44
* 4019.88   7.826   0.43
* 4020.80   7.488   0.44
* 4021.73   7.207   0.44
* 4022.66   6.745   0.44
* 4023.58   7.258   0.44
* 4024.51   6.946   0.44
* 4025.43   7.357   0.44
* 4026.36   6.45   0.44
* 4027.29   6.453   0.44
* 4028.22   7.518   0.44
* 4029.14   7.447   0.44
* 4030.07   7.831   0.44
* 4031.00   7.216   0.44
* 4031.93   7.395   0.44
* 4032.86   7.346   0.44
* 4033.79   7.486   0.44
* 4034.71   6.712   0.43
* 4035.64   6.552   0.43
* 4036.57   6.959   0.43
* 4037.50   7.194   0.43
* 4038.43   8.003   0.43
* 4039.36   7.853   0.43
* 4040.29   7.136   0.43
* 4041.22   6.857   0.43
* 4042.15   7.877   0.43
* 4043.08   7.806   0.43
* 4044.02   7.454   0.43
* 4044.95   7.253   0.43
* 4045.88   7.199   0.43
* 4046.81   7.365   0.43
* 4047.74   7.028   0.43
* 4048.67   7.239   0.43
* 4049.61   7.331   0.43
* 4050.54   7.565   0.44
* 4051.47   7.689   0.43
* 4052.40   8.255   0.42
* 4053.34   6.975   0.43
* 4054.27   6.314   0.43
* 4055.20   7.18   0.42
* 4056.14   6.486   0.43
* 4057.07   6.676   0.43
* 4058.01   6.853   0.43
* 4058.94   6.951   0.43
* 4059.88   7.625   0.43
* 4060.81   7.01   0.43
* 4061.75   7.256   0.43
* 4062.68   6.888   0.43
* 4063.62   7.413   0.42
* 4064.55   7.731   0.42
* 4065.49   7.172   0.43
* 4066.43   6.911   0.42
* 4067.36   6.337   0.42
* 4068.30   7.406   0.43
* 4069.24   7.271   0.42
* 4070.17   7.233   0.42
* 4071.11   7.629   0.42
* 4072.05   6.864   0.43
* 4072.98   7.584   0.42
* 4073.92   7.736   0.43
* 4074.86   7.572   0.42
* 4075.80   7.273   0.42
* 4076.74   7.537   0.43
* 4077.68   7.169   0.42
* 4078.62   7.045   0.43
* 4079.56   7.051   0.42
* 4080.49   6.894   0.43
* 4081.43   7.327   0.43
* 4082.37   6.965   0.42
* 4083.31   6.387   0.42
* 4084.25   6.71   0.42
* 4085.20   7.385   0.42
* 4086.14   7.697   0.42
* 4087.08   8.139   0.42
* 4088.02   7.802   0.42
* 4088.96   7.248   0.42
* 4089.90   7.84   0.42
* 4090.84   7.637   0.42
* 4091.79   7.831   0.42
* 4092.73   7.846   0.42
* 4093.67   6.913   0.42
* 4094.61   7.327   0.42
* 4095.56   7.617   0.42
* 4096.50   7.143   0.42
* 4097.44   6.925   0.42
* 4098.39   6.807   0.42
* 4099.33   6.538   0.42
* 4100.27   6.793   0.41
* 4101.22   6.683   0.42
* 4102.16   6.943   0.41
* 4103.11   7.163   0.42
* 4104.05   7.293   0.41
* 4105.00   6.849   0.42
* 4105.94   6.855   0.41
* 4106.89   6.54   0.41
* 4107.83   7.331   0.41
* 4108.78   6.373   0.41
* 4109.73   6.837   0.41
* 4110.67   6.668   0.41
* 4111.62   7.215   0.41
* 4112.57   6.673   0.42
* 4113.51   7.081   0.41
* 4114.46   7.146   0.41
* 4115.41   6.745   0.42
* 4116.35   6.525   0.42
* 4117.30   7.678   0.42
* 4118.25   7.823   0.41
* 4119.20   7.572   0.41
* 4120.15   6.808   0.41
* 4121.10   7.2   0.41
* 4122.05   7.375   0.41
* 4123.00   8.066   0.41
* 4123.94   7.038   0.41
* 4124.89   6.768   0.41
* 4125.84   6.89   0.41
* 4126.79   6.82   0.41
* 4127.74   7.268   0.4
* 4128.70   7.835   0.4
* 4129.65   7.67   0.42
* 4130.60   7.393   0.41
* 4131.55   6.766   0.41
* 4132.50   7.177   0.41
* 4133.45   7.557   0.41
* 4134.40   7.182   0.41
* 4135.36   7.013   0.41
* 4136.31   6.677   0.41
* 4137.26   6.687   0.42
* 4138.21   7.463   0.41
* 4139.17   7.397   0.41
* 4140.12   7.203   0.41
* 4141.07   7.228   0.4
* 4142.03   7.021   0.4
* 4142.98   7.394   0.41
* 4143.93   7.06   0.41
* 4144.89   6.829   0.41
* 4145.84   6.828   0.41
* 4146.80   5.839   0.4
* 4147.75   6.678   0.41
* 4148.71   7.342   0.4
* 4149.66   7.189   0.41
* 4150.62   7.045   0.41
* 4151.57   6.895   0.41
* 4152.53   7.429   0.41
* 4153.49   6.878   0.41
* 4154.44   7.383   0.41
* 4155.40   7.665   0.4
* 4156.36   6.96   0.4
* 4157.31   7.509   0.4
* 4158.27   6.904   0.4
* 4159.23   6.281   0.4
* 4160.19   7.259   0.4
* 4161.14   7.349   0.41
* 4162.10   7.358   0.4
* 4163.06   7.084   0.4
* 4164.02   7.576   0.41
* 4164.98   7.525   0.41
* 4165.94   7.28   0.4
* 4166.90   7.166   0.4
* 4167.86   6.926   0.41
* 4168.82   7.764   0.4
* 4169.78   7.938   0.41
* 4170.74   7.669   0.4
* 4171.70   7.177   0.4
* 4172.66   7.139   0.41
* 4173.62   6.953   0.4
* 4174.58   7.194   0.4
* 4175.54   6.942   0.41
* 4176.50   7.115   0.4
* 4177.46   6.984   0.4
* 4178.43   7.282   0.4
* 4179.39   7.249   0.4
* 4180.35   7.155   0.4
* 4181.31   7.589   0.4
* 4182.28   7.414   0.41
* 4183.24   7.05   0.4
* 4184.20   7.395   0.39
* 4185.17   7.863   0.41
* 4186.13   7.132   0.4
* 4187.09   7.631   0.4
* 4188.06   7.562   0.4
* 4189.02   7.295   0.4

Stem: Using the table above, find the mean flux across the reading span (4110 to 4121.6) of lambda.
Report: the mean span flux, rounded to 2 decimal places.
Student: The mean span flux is 7.09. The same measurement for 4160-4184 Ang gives 7.29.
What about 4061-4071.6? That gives 7.20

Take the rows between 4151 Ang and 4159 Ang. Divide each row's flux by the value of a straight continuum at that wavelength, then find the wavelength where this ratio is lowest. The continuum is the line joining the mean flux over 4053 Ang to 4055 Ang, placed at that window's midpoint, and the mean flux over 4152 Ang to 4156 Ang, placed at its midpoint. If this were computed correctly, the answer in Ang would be 4158.27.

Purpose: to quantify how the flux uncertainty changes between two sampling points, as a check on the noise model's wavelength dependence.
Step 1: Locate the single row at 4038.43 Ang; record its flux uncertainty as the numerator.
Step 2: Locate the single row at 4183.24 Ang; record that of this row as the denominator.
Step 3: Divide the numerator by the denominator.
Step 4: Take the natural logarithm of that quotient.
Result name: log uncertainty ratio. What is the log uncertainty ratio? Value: 0.072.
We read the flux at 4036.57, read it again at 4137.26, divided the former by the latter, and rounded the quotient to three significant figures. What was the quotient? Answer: 1.04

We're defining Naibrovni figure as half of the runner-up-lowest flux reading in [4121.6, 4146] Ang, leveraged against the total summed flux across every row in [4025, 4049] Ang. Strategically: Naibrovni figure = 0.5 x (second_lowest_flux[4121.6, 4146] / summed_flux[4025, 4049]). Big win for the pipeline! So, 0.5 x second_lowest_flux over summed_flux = 0.0177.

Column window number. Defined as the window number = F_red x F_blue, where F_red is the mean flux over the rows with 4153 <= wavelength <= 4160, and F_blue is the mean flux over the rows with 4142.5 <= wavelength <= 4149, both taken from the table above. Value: 48.5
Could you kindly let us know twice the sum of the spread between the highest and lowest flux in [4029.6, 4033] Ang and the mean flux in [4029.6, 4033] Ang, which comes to 16.1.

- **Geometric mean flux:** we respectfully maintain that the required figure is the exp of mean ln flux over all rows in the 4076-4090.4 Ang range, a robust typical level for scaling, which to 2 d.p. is 7.27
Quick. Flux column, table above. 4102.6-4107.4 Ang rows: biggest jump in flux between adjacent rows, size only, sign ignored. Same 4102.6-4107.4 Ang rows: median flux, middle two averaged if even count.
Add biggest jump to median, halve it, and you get 3.6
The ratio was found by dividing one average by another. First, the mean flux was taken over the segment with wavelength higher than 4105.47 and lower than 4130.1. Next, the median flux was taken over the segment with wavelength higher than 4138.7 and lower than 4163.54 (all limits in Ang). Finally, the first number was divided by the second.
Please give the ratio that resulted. 1.00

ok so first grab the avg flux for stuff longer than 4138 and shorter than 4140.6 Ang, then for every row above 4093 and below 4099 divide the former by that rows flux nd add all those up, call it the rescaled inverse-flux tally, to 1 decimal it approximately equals 6.2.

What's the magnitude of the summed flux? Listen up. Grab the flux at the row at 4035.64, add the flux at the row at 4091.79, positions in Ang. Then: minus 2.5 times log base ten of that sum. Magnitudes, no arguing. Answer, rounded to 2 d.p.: -2.89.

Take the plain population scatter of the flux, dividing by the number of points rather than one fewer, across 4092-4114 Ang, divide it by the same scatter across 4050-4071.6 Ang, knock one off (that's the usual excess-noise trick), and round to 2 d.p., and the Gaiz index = -0.25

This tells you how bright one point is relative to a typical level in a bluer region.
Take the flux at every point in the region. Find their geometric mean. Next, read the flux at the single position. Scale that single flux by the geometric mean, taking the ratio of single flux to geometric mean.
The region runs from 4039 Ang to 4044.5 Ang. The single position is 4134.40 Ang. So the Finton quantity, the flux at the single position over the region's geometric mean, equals 0.96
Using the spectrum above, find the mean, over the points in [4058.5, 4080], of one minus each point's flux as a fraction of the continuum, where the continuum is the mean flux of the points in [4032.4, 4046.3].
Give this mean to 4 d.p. 0.0091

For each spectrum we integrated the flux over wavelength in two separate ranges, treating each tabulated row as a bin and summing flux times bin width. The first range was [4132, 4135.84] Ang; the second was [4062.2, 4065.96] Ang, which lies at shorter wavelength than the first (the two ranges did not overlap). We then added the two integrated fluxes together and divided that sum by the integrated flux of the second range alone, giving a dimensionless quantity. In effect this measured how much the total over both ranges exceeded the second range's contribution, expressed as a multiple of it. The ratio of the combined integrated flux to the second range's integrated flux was 2.01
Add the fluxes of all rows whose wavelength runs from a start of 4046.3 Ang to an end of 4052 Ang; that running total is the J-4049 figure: 44.22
